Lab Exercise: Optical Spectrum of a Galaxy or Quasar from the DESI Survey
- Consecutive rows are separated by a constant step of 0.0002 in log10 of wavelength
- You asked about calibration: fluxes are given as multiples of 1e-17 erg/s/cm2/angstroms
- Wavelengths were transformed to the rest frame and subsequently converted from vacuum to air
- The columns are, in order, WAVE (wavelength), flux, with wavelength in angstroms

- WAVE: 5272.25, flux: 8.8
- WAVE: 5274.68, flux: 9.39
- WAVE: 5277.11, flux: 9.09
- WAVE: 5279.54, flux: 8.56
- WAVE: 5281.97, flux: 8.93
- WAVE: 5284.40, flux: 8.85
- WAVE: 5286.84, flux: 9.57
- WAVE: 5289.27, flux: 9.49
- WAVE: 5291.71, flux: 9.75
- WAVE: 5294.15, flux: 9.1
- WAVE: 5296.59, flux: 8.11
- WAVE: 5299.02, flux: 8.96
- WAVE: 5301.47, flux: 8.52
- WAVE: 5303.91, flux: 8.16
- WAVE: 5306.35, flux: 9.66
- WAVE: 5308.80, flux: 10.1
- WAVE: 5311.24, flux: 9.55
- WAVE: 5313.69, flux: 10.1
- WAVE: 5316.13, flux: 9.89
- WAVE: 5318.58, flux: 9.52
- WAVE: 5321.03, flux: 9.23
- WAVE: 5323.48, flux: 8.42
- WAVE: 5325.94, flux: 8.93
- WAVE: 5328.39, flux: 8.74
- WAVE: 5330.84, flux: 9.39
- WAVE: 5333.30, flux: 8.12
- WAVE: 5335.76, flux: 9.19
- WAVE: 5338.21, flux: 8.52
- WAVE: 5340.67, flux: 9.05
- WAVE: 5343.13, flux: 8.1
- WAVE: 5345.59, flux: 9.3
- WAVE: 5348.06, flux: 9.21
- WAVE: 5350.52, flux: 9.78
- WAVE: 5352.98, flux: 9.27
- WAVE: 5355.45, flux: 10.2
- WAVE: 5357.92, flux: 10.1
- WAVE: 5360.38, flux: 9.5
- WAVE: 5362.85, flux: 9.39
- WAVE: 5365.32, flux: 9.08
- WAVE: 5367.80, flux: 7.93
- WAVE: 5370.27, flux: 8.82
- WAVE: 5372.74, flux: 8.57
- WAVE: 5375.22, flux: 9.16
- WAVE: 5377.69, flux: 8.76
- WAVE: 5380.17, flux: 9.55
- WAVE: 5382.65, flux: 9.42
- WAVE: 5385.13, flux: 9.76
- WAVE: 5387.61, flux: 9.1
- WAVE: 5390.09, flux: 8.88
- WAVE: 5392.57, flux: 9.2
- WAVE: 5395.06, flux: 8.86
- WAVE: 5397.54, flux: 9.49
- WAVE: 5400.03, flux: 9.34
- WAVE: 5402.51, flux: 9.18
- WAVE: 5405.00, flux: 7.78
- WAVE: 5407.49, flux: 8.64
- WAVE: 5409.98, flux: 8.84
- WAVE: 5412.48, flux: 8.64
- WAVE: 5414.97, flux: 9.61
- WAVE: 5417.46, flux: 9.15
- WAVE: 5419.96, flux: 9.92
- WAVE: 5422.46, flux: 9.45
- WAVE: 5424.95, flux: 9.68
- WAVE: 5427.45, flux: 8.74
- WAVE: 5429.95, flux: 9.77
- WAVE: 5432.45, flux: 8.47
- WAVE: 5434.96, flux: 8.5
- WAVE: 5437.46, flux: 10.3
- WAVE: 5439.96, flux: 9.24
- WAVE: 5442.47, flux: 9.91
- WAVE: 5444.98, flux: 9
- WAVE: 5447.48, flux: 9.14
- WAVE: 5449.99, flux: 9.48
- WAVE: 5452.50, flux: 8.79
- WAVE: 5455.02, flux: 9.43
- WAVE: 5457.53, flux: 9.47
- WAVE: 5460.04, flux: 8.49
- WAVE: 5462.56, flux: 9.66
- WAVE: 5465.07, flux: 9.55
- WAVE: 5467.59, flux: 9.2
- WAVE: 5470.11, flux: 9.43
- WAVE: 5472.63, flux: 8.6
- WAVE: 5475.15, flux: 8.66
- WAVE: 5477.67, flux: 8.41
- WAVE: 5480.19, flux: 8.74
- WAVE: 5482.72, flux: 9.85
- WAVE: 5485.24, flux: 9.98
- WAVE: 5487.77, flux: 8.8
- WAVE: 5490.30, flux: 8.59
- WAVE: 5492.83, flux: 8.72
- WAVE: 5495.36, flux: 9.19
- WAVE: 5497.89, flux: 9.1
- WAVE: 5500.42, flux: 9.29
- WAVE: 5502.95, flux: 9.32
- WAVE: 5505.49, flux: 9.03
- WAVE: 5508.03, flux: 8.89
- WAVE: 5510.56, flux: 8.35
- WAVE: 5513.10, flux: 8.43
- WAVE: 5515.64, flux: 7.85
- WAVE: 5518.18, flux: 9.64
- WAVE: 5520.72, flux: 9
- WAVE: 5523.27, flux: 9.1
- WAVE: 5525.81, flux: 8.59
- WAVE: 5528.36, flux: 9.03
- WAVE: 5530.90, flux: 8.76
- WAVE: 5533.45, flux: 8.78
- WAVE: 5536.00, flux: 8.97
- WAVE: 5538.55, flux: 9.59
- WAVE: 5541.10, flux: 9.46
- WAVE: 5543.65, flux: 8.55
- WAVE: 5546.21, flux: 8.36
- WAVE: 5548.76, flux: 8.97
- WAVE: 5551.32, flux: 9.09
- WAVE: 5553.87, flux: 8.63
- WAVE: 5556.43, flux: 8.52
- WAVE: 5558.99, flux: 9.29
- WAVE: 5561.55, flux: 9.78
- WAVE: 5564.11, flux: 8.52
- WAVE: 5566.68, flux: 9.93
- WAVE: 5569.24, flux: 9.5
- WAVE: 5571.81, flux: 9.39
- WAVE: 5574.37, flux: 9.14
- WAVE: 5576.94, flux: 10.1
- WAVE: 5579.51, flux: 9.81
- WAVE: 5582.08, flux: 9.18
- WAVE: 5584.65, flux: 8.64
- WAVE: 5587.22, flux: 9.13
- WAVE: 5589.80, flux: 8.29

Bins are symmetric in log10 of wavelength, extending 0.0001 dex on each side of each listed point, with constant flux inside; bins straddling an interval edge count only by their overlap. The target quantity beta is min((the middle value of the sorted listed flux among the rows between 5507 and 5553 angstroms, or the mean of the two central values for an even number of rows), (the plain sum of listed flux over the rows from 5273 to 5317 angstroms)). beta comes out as 8.9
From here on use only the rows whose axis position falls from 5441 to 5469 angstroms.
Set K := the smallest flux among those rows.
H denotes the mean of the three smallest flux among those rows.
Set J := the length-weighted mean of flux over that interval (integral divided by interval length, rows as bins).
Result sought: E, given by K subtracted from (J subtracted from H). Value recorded -9.01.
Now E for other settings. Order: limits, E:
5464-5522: -8.63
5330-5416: -8.92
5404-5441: -8.65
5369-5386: -8.99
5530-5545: -8.87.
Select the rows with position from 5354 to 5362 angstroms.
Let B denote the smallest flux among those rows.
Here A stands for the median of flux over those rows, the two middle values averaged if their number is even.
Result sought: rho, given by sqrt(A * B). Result 9.80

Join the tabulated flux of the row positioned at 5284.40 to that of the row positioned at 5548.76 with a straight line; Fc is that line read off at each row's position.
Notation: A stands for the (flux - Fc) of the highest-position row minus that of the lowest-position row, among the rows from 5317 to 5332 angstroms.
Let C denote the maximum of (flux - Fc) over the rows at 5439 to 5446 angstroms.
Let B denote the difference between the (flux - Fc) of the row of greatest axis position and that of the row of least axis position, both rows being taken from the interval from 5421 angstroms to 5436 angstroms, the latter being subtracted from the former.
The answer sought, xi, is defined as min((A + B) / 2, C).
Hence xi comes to -0.55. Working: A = -0.1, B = -1.0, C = 0.99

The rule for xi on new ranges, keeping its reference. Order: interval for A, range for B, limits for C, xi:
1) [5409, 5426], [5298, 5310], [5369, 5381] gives 0.66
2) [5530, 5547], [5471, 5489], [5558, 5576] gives -0.11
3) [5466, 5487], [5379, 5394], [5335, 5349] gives 0.21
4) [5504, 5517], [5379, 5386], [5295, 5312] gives -0.49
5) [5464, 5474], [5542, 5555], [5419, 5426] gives -0.44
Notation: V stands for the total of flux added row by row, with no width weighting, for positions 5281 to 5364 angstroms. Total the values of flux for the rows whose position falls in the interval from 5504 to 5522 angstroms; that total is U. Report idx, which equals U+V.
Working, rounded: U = 61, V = 313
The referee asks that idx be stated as 374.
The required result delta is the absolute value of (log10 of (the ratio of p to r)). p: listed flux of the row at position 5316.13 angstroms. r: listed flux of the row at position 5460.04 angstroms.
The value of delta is 0.066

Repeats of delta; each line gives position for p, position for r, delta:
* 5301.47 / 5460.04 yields 0.002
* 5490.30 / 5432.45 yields 0.006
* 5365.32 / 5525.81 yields 0.024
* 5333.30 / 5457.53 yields 0.067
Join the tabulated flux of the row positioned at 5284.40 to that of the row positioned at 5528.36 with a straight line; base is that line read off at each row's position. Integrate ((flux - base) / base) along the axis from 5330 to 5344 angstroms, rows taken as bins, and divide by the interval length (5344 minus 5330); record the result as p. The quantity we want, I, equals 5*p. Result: -0.09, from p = -0.02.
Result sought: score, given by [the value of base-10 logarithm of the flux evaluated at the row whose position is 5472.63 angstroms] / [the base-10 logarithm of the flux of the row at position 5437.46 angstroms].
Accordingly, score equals 0.92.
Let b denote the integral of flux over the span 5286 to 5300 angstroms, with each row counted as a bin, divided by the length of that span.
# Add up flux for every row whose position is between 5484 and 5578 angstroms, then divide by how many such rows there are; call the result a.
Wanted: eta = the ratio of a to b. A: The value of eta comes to 0.986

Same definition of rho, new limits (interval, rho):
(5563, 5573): 8.97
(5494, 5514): 8.70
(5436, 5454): 9.01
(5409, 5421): 8.89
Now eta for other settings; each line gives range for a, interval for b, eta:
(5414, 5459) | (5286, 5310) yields 1.022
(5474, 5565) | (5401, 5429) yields 0.986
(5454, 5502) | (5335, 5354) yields 1.007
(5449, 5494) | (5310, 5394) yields 0.993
